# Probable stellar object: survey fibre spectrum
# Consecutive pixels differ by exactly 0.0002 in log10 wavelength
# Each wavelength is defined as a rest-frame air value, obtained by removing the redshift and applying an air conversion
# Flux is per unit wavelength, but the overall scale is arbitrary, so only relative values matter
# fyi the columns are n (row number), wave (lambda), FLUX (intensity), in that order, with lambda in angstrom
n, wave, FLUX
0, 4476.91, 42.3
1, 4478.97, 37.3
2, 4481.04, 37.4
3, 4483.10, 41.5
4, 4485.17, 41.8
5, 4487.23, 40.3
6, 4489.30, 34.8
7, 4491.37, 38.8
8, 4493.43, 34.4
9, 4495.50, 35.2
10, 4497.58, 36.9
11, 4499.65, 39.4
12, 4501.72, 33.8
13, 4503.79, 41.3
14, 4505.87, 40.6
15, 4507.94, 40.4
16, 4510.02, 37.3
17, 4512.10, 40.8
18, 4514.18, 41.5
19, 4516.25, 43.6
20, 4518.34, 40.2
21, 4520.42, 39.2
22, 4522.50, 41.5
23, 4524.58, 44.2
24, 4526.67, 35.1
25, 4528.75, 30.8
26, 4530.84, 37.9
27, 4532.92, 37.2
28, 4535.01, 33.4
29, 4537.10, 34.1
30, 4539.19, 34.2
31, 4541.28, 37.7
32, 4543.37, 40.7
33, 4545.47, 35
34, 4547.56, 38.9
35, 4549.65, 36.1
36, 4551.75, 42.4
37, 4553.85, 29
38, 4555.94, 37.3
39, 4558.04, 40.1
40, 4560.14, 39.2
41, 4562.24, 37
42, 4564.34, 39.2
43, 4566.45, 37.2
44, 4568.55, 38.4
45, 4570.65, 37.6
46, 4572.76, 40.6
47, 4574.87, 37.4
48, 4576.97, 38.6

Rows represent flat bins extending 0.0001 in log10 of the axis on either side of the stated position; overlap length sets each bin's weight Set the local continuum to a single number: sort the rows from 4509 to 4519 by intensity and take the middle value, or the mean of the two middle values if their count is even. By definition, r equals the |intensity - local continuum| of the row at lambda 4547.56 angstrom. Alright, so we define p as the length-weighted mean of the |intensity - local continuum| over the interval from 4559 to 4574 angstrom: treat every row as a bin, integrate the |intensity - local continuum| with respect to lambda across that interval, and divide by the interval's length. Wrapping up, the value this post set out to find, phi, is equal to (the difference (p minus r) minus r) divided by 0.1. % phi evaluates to -15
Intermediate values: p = 2.3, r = 1.9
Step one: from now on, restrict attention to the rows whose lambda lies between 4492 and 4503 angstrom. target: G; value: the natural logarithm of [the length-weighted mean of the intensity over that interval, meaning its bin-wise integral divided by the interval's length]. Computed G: 3.59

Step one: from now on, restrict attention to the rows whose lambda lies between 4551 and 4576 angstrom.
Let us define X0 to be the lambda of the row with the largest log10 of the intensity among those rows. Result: 4551.75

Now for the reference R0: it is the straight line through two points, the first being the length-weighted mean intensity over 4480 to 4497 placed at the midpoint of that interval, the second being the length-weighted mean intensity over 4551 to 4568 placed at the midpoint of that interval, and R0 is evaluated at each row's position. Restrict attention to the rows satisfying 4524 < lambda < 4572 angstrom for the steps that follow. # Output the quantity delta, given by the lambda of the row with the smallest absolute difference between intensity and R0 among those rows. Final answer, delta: 4541.28 angstrom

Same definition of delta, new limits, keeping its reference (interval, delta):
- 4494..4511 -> 4510.02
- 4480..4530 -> 4510.02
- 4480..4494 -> 4481.04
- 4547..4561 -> 4555.94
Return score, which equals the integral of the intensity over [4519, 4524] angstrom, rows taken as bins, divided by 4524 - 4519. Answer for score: 41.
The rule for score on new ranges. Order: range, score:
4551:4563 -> 37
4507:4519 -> 41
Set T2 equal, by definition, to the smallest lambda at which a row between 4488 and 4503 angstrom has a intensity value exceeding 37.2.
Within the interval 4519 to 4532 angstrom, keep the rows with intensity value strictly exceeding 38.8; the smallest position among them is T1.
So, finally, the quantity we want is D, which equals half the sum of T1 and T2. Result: 4505.9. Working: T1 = 4520.42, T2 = 4491.37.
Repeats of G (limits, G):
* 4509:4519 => 3.71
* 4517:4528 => 3.69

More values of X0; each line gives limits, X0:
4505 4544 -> 4524.58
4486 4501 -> 4487.23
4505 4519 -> 4516.25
